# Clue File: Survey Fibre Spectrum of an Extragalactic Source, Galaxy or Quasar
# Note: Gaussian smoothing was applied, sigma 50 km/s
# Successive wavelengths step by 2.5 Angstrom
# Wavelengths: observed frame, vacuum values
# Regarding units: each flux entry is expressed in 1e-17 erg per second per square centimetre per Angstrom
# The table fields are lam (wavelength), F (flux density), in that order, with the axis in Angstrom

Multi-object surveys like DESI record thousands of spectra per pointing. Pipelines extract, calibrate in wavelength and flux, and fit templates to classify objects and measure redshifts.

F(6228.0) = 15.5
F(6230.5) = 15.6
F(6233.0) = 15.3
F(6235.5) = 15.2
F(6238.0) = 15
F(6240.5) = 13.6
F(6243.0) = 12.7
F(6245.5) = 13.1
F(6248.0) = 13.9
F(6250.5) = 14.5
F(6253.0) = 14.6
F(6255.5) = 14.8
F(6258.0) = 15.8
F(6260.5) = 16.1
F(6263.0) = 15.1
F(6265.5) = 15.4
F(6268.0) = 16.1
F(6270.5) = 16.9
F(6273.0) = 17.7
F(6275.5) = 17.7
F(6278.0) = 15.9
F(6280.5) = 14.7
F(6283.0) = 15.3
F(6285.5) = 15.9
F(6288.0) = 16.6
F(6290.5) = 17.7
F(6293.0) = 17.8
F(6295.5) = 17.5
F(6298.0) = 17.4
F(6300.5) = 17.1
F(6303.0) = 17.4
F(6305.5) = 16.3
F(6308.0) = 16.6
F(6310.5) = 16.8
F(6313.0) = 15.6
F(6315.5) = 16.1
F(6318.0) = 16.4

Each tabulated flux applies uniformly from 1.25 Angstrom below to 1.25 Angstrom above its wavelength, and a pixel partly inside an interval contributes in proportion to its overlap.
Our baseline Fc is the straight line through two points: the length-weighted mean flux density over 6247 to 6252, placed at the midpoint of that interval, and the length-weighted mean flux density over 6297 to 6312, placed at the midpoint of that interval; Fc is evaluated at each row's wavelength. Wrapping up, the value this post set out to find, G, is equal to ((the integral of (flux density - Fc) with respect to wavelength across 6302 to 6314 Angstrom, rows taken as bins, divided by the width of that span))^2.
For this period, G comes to 0.28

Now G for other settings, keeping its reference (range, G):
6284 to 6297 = 0.72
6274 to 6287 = 0.04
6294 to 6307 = 0.19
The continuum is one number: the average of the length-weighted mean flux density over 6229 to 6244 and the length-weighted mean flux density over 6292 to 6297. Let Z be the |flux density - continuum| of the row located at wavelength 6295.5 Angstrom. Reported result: 1.38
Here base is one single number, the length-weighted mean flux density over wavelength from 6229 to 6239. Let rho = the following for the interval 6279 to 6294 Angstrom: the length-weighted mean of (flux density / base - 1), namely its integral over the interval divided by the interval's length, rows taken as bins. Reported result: 0.07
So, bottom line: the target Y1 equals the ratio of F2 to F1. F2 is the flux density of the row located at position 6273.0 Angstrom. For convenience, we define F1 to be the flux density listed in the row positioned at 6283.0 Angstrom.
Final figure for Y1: 1.16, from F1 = 15.3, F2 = 17.7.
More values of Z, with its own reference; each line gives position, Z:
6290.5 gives 1.58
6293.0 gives 1.68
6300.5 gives 0.98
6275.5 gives 1.58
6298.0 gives 1.28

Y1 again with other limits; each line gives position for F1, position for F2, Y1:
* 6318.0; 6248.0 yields 0.85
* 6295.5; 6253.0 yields 0.83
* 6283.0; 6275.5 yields 1.16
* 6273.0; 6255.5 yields 0.84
